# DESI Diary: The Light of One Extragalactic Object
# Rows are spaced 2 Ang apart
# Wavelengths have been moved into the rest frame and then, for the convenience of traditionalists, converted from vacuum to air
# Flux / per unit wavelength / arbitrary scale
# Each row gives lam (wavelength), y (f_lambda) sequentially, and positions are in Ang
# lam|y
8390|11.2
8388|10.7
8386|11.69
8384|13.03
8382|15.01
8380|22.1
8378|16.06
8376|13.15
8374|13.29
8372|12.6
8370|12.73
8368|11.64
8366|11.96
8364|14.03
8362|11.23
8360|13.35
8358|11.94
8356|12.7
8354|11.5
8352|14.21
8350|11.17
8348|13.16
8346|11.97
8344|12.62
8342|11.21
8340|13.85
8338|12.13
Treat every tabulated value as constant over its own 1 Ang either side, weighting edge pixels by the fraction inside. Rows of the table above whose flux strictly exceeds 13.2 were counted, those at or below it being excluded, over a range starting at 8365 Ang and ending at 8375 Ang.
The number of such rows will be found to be 1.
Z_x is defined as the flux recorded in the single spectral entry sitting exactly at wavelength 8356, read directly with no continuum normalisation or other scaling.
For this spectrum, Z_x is 12.7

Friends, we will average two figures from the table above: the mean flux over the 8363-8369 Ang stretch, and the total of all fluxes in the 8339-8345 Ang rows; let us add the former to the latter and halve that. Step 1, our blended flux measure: 25.1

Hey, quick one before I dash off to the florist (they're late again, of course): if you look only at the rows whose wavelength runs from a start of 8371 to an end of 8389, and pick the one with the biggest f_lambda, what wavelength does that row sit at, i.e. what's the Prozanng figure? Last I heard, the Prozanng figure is 8380 Ang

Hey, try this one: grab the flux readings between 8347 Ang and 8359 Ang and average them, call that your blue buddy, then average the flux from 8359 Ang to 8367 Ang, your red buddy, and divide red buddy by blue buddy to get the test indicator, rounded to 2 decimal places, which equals 1.02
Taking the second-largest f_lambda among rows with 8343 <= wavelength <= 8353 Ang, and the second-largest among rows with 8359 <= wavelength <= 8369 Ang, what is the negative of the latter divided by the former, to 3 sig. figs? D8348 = -1.01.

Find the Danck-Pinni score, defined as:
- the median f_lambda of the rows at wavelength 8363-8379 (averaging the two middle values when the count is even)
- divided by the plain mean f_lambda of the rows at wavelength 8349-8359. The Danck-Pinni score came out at 1.05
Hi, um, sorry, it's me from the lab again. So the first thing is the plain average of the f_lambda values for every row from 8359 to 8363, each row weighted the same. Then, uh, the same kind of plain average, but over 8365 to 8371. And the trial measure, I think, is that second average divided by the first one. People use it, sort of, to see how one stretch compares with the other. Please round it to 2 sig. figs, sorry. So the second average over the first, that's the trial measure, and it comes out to 0.99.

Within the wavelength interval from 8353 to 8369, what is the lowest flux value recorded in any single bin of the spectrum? 11.23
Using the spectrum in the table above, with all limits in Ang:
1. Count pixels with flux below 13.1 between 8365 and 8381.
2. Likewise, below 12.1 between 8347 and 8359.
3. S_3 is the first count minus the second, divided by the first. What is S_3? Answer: 0.25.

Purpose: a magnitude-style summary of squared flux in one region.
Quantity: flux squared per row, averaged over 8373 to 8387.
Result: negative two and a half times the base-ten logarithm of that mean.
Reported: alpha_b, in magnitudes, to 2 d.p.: -5.92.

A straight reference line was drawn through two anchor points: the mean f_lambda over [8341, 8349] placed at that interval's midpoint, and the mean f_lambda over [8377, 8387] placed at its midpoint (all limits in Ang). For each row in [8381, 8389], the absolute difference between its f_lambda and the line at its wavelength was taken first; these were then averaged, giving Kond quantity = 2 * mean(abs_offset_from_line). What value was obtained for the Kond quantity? 6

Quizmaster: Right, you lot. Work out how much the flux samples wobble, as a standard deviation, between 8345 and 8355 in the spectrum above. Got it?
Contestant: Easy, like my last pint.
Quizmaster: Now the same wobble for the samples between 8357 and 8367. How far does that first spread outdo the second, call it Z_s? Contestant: 0.1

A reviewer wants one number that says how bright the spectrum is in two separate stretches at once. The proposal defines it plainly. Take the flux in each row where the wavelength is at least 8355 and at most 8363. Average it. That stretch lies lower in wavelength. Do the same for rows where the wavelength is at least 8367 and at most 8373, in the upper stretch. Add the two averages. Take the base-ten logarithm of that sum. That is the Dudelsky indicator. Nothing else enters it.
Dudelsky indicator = 1.39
